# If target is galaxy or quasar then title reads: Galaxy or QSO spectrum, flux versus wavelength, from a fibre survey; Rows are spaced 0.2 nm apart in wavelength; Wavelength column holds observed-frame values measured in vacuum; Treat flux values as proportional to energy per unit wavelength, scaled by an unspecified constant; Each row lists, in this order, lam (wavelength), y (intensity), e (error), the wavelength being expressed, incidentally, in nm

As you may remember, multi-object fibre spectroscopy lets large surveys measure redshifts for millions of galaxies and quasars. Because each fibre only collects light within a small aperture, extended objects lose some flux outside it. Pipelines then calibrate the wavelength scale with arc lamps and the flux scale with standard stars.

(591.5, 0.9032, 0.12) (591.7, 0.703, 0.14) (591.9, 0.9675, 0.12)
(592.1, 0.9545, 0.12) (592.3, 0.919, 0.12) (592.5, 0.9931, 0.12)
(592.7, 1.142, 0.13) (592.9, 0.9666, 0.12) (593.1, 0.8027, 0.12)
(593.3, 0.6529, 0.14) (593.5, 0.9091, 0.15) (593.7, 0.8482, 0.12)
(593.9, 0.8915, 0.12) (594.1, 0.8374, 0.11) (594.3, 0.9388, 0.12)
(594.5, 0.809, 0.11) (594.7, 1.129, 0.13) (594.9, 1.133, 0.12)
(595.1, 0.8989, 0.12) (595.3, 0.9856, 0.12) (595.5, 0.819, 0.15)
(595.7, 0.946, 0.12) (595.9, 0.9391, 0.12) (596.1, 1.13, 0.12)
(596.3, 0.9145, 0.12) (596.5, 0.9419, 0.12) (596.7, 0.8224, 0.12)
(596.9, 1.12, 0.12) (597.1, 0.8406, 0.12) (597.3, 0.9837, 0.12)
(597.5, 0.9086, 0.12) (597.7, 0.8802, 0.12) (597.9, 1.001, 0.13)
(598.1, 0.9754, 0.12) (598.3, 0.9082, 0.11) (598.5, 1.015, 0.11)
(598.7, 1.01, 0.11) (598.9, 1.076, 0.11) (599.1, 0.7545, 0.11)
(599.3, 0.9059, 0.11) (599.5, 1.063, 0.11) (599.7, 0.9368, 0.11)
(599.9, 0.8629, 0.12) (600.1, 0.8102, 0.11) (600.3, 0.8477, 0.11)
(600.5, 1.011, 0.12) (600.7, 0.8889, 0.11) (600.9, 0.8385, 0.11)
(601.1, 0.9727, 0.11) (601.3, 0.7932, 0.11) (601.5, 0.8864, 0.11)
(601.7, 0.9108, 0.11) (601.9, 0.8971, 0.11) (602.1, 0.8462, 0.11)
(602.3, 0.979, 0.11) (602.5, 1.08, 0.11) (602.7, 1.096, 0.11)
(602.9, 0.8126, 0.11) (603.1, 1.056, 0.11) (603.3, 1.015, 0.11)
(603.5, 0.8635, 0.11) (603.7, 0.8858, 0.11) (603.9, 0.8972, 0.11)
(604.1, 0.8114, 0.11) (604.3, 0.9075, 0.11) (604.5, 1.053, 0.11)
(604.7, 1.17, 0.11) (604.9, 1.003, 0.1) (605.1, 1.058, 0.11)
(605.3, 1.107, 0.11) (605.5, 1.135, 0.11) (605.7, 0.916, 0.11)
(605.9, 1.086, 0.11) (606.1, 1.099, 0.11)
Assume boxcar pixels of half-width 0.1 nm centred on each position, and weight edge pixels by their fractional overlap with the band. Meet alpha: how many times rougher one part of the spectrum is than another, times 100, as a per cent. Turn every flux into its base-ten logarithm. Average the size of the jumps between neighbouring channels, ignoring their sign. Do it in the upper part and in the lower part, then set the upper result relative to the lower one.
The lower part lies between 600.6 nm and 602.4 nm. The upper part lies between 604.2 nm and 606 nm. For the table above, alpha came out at 119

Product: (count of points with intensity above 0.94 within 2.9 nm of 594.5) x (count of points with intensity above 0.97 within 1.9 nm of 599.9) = 91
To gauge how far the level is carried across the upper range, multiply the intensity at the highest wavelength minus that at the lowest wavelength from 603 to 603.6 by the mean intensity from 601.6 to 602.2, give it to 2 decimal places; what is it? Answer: -0.17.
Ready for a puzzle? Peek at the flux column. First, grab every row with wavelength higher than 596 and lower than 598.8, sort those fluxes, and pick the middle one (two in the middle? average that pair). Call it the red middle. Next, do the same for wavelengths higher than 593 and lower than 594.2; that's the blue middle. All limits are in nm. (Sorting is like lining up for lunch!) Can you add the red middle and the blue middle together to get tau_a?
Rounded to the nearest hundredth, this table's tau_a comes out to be 1.80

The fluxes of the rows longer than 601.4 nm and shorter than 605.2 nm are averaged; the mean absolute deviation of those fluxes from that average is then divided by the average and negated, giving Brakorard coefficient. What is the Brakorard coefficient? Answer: -0.096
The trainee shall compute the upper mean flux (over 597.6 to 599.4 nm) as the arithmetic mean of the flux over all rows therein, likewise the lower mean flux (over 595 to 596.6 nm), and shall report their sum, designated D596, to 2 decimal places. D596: 1.89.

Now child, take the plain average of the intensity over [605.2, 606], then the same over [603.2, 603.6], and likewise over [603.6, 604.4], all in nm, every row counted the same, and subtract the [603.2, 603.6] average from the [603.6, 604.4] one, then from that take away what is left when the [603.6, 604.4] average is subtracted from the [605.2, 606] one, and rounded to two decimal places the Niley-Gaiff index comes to -0.25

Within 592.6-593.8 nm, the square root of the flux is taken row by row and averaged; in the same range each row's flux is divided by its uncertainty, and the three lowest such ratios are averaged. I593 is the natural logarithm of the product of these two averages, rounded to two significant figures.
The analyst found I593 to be 1.7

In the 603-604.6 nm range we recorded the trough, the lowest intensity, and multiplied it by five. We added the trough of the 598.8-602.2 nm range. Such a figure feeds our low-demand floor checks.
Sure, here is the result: 4.81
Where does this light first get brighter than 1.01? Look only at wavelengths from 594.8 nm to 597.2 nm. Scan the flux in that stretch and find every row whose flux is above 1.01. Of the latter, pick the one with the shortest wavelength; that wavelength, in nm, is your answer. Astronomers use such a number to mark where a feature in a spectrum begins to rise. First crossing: 594.9 nm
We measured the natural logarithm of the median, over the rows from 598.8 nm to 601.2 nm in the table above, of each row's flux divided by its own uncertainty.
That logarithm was 2.10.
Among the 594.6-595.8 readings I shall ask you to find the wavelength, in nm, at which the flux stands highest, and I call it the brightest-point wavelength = 594.9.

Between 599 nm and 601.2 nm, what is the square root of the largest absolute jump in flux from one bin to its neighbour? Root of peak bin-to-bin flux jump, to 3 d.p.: 0.404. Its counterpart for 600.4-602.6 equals 0.424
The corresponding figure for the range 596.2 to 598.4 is 0.546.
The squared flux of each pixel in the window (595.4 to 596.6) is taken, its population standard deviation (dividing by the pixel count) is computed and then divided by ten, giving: 0.0182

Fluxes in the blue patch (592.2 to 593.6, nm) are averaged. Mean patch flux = 0.912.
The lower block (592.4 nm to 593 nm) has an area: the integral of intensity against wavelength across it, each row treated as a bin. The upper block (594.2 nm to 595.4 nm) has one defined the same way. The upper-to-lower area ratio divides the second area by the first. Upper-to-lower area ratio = 1.90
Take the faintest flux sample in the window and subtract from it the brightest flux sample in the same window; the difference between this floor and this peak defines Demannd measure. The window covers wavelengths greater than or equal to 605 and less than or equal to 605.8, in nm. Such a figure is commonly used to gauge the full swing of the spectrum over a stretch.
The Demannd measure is -0.219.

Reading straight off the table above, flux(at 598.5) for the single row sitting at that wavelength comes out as 1.015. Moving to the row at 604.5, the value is 1.053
